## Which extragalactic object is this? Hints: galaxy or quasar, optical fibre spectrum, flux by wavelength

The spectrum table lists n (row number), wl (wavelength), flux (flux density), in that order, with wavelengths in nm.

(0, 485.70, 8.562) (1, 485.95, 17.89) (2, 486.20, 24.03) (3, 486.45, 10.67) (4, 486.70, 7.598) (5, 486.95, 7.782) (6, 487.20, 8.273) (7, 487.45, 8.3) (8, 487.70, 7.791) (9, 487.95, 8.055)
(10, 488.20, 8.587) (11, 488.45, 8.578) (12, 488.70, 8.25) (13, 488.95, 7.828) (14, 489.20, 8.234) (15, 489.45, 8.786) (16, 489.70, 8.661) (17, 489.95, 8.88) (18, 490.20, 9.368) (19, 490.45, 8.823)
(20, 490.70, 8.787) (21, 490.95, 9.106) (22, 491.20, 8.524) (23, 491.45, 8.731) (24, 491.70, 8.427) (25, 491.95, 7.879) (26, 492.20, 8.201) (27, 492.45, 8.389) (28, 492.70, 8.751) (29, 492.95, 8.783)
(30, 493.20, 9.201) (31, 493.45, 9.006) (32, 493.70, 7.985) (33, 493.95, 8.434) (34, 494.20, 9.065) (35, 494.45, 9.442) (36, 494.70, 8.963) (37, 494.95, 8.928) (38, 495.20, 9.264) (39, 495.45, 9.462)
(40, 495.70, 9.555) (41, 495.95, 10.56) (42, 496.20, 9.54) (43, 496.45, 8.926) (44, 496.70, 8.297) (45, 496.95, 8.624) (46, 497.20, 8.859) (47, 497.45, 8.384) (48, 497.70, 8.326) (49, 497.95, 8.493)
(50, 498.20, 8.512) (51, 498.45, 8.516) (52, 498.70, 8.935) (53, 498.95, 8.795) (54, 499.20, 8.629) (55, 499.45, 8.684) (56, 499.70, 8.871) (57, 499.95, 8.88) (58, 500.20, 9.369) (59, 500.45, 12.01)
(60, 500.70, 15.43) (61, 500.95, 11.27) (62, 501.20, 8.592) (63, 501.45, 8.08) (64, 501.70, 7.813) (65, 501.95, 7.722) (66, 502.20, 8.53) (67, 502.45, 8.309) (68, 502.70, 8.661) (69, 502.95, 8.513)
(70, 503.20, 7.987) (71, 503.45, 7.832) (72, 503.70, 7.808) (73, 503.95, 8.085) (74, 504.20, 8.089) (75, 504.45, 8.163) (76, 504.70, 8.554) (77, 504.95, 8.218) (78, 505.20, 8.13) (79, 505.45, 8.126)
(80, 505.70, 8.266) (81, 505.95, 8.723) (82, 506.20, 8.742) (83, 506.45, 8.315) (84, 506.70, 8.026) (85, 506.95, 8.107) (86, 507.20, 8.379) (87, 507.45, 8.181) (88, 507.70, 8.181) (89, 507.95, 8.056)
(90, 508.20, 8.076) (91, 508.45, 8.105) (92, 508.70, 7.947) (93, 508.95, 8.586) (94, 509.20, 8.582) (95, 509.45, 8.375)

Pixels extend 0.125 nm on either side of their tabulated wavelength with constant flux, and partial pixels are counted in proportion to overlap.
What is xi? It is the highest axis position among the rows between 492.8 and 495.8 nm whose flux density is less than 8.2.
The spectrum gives 493.70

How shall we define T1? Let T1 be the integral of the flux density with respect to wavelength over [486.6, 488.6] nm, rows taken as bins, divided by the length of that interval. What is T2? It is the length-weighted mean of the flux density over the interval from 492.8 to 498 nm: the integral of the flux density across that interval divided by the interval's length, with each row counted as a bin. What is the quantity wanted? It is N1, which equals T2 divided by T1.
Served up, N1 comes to 1.10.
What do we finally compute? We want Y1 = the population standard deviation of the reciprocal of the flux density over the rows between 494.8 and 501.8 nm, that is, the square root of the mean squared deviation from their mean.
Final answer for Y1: 0.0130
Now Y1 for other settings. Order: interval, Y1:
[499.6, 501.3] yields 0.0179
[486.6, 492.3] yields 0.0064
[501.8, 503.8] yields 0.0053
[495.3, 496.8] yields 0.0079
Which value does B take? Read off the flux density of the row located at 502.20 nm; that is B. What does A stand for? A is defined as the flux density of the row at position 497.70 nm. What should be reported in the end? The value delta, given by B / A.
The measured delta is 1.02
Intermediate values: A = 8.326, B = 8.53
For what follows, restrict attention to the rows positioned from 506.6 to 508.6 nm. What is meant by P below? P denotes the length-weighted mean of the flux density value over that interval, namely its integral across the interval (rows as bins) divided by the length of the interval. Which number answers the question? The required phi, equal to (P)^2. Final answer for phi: 66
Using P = 8.1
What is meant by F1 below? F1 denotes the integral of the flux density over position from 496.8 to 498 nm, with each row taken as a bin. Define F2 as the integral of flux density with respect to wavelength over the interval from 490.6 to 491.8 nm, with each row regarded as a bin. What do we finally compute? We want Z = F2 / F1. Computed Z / 1.02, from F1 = 10.2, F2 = 10.5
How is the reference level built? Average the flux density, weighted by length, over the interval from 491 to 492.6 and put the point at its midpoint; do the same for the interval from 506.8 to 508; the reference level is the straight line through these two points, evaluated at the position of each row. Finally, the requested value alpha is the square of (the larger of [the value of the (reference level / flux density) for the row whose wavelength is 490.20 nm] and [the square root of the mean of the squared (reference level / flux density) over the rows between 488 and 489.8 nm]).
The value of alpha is 1.01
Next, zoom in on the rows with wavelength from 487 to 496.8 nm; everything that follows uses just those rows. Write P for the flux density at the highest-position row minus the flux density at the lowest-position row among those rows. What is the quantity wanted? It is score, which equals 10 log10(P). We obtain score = -16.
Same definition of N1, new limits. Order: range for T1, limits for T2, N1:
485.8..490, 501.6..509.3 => 0.83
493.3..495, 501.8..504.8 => 0.93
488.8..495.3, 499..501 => 1.18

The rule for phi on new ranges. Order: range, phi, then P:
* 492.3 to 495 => 78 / 8.8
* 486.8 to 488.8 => 67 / 8.2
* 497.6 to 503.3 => 83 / 9.1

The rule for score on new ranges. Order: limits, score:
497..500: -17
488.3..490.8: -7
